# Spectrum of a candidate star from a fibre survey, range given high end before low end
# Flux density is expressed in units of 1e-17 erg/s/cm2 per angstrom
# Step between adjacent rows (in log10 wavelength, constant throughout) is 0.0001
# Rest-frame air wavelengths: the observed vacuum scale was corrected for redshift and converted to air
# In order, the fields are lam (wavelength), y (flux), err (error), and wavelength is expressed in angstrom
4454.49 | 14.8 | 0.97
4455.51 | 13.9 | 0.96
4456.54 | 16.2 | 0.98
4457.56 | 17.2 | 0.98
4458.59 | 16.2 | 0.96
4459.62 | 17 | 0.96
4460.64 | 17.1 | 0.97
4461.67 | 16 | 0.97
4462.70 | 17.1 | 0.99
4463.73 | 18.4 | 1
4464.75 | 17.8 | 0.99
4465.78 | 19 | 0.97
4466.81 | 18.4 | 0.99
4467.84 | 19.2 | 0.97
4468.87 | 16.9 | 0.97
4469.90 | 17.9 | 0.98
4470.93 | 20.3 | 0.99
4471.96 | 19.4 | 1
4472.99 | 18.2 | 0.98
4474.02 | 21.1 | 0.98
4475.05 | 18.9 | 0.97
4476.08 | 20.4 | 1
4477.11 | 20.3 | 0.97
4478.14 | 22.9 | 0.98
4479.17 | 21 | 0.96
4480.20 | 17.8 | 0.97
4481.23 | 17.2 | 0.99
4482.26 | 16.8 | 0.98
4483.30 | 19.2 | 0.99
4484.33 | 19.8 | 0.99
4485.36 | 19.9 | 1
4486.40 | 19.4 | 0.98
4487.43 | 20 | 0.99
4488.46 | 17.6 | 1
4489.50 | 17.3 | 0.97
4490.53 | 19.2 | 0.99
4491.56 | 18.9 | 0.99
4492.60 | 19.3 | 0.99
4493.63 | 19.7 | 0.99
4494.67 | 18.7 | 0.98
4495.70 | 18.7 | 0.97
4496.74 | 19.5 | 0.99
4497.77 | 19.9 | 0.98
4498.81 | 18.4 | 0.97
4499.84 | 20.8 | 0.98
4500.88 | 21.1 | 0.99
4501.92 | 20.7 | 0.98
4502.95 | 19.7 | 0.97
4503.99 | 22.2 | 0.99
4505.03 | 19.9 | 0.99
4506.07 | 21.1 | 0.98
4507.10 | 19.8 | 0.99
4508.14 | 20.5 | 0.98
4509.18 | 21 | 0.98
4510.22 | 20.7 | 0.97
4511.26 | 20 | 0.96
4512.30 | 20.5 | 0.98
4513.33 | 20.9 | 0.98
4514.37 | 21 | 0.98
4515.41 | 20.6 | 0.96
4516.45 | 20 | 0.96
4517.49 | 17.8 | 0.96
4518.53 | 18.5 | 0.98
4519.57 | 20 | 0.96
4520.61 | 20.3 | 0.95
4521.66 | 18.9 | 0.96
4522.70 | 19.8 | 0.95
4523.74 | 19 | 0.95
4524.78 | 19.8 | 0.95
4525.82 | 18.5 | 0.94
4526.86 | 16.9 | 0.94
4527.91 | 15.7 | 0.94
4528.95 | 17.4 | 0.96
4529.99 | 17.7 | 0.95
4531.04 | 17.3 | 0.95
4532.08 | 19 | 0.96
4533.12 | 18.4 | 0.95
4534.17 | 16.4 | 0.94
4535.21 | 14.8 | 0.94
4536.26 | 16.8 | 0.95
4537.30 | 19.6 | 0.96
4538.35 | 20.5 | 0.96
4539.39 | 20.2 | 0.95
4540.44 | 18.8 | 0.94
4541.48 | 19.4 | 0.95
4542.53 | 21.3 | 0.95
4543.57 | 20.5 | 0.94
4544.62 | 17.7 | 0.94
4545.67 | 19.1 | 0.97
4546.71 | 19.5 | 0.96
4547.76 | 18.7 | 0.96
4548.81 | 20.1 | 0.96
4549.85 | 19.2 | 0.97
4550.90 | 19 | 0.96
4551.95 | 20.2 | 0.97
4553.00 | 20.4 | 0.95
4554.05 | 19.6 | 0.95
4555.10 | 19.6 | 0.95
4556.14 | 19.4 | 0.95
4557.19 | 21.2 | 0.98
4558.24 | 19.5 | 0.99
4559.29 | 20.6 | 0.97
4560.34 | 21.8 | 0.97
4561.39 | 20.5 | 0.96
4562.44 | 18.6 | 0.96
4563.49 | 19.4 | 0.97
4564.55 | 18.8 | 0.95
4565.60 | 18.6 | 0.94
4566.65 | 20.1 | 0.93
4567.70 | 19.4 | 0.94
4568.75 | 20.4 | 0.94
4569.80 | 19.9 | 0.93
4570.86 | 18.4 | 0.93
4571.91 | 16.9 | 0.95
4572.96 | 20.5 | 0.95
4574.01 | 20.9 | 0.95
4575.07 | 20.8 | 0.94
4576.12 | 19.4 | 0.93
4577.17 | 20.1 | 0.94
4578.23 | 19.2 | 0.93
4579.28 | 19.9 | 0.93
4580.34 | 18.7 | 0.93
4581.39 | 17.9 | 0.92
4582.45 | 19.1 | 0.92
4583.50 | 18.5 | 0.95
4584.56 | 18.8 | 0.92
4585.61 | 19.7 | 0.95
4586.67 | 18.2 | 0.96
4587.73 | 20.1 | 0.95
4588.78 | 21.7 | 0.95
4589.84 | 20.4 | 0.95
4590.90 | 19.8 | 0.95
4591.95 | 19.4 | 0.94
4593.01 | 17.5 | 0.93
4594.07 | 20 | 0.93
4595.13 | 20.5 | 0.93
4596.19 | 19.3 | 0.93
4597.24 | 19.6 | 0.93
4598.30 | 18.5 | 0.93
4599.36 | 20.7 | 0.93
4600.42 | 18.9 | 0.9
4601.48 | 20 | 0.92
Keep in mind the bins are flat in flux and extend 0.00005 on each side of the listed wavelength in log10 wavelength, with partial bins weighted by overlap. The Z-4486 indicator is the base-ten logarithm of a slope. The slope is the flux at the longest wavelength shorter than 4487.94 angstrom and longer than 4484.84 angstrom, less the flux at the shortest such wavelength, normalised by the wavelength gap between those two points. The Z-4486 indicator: -1.3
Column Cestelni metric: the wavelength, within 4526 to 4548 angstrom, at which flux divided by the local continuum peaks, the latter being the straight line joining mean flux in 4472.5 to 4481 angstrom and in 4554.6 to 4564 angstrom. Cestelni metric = 4542.53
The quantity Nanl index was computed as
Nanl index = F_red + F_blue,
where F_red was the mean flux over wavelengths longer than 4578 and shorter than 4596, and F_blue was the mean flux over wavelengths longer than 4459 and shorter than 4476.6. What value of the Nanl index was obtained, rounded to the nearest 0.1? 37.8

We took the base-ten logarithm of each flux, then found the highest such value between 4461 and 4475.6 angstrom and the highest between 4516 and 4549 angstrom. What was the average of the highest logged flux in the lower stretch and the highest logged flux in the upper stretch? 1.326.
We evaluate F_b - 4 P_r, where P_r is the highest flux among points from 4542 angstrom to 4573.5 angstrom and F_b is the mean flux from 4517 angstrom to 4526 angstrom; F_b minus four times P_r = -68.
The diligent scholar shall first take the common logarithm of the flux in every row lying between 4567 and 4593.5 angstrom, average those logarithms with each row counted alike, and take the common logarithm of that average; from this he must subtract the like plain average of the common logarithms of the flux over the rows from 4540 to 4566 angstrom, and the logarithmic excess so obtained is -1.183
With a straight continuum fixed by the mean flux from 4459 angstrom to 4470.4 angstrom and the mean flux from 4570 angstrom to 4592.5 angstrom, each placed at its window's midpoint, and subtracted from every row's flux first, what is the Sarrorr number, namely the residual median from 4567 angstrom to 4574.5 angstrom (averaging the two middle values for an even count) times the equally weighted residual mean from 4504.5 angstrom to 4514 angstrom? 1.3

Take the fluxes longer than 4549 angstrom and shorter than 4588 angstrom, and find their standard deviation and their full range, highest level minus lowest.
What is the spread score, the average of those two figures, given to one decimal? 2.9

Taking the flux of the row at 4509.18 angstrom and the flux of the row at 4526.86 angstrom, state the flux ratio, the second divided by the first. 0.80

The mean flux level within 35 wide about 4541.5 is 18.9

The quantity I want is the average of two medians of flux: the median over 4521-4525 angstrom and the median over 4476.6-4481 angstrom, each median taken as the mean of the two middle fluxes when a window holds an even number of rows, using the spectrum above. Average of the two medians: 20.0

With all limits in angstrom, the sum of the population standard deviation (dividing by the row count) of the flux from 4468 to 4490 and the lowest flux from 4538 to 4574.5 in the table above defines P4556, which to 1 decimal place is 18.5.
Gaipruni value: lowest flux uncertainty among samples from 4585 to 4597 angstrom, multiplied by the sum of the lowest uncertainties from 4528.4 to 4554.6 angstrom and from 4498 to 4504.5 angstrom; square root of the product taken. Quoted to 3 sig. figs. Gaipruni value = 1.33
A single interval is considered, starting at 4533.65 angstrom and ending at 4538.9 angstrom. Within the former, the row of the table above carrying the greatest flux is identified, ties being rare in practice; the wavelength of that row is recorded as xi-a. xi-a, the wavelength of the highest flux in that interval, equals 4538.35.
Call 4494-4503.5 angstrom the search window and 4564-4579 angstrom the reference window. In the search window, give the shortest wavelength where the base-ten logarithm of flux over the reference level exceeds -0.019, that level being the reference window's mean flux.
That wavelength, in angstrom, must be 4494.67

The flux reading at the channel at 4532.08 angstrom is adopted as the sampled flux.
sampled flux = 19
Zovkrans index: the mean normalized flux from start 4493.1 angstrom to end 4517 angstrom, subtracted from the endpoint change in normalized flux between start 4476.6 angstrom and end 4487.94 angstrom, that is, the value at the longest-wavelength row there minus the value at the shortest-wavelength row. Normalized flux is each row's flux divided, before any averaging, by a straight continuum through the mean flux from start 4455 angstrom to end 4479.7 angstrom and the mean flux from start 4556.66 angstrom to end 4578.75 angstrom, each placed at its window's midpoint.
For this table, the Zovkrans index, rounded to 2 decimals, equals -1.10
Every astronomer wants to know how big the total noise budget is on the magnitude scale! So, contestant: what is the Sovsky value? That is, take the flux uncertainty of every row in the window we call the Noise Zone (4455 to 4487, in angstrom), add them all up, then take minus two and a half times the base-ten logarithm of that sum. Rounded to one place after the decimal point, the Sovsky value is -3.7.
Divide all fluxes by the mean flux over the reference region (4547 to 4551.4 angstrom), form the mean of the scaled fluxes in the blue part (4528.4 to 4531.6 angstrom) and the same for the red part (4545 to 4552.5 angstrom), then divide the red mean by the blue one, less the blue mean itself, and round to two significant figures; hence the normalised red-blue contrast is 0.20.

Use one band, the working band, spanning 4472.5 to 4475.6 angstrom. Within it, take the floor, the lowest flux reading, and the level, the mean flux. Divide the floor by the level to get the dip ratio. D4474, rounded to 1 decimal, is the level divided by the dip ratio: 20.7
